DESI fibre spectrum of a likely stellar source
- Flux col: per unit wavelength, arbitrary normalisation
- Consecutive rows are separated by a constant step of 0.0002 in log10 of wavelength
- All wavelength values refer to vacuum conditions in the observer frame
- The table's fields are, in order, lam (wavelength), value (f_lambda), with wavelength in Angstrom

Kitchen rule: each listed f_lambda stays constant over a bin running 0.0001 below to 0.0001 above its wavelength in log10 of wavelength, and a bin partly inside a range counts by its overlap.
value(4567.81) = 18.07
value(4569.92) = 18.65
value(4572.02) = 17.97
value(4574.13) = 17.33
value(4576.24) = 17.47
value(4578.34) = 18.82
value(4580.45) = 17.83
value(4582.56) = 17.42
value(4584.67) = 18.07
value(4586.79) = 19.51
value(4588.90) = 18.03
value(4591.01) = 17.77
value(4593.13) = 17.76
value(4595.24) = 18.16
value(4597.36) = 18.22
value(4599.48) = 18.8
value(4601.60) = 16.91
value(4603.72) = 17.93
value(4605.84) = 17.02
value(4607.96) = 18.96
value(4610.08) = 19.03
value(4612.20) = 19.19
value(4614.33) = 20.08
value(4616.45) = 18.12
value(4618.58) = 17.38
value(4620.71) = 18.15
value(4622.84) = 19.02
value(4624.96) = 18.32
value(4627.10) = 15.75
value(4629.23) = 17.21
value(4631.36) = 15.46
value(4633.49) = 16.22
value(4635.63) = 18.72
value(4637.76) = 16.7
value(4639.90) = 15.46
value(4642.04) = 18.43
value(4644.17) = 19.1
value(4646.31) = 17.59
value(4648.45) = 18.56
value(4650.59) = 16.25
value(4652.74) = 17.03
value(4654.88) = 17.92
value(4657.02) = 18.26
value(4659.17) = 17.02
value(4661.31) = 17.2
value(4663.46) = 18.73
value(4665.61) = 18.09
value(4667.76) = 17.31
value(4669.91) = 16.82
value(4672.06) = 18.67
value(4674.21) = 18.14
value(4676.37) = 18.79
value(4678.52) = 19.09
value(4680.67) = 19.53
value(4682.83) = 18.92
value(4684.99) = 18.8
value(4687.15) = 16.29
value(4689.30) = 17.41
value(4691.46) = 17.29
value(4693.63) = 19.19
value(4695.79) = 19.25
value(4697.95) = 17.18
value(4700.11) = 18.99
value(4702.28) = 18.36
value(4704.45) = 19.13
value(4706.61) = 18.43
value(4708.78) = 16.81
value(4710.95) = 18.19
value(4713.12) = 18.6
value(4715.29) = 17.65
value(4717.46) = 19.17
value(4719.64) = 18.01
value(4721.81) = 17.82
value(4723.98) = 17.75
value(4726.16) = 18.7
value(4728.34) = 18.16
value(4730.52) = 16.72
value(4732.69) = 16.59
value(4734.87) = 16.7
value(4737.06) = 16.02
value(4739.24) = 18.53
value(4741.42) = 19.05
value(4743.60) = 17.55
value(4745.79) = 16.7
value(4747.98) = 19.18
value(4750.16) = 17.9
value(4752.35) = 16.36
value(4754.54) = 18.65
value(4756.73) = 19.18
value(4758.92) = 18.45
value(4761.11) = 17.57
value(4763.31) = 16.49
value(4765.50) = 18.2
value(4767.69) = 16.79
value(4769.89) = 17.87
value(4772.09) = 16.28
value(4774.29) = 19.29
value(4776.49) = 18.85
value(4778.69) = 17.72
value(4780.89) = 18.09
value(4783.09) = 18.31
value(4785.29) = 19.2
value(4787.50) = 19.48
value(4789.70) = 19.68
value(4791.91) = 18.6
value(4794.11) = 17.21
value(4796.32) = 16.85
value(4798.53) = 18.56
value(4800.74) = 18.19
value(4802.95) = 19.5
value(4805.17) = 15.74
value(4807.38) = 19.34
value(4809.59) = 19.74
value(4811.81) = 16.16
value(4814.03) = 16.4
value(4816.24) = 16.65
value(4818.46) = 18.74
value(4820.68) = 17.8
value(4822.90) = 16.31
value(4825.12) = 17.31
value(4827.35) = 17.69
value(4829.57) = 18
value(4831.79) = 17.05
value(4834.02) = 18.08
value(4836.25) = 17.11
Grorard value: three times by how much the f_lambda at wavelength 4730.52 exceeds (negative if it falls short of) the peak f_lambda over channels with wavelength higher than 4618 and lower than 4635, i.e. -7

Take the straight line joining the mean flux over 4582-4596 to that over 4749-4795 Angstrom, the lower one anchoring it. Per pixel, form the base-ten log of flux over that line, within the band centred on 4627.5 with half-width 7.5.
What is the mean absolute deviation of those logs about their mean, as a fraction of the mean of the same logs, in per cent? -121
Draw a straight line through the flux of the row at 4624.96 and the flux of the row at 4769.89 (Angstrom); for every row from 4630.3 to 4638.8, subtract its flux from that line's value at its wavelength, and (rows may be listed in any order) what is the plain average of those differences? 1.5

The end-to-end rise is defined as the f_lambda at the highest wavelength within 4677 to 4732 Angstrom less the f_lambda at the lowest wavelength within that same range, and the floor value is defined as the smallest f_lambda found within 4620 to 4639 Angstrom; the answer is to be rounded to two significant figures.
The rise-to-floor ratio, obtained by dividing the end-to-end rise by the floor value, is -0.15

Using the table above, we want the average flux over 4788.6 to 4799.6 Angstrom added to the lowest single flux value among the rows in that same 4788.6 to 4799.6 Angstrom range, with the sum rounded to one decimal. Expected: 35.0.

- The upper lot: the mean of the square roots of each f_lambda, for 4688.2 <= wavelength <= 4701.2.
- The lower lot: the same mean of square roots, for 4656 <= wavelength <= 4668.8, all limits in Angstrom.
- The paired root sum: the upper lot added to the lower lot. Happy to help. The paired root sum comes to 8.48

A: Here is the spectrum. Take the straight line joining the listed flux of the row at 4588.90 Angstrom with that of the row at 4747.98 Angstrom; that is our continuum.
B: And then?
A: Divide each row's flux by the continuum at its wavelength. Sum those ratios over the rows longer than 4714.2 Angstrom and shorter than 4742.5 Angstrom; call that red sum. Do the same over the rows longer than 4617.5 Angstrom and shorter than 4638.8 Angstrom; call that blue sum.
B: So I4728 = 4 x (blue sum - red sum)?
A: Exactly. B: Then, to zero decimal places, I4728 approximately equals -11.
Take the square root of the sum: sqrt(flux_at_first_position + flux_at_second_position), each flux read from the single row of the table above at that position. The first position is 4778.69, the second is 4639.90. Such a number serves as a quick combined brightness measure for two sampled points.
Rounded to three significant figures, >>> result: 5.76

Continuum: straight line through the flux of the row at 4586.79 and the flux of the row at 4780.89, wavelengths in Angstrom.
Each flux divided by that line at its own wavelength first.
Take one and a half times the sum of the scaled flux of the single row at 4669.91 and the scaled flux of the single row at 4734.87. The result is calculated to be 2.69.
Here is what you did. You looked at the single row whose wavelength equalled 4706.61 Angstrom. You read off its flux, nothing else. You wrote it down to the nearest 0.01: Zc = 18.43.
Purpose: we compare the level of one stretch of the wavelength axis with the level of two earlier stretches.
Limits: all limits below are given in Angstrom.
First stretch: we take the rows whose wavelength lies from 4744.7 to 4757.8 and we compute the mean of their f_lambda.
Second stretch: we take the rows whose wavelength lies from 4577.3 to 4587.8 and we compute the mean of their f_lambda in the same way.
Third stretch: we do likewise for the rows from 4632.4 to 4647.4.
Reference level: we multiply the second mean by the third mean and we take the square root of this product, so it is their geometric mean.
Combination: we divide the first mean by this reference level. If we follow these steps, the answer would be 1.01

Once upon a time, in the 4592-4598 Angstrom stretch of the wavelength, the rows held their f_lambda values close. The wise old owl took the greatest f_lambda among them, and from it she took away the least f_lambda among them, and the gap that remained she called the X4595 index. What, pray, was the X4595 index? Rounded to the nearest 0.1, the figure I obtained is 0.5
